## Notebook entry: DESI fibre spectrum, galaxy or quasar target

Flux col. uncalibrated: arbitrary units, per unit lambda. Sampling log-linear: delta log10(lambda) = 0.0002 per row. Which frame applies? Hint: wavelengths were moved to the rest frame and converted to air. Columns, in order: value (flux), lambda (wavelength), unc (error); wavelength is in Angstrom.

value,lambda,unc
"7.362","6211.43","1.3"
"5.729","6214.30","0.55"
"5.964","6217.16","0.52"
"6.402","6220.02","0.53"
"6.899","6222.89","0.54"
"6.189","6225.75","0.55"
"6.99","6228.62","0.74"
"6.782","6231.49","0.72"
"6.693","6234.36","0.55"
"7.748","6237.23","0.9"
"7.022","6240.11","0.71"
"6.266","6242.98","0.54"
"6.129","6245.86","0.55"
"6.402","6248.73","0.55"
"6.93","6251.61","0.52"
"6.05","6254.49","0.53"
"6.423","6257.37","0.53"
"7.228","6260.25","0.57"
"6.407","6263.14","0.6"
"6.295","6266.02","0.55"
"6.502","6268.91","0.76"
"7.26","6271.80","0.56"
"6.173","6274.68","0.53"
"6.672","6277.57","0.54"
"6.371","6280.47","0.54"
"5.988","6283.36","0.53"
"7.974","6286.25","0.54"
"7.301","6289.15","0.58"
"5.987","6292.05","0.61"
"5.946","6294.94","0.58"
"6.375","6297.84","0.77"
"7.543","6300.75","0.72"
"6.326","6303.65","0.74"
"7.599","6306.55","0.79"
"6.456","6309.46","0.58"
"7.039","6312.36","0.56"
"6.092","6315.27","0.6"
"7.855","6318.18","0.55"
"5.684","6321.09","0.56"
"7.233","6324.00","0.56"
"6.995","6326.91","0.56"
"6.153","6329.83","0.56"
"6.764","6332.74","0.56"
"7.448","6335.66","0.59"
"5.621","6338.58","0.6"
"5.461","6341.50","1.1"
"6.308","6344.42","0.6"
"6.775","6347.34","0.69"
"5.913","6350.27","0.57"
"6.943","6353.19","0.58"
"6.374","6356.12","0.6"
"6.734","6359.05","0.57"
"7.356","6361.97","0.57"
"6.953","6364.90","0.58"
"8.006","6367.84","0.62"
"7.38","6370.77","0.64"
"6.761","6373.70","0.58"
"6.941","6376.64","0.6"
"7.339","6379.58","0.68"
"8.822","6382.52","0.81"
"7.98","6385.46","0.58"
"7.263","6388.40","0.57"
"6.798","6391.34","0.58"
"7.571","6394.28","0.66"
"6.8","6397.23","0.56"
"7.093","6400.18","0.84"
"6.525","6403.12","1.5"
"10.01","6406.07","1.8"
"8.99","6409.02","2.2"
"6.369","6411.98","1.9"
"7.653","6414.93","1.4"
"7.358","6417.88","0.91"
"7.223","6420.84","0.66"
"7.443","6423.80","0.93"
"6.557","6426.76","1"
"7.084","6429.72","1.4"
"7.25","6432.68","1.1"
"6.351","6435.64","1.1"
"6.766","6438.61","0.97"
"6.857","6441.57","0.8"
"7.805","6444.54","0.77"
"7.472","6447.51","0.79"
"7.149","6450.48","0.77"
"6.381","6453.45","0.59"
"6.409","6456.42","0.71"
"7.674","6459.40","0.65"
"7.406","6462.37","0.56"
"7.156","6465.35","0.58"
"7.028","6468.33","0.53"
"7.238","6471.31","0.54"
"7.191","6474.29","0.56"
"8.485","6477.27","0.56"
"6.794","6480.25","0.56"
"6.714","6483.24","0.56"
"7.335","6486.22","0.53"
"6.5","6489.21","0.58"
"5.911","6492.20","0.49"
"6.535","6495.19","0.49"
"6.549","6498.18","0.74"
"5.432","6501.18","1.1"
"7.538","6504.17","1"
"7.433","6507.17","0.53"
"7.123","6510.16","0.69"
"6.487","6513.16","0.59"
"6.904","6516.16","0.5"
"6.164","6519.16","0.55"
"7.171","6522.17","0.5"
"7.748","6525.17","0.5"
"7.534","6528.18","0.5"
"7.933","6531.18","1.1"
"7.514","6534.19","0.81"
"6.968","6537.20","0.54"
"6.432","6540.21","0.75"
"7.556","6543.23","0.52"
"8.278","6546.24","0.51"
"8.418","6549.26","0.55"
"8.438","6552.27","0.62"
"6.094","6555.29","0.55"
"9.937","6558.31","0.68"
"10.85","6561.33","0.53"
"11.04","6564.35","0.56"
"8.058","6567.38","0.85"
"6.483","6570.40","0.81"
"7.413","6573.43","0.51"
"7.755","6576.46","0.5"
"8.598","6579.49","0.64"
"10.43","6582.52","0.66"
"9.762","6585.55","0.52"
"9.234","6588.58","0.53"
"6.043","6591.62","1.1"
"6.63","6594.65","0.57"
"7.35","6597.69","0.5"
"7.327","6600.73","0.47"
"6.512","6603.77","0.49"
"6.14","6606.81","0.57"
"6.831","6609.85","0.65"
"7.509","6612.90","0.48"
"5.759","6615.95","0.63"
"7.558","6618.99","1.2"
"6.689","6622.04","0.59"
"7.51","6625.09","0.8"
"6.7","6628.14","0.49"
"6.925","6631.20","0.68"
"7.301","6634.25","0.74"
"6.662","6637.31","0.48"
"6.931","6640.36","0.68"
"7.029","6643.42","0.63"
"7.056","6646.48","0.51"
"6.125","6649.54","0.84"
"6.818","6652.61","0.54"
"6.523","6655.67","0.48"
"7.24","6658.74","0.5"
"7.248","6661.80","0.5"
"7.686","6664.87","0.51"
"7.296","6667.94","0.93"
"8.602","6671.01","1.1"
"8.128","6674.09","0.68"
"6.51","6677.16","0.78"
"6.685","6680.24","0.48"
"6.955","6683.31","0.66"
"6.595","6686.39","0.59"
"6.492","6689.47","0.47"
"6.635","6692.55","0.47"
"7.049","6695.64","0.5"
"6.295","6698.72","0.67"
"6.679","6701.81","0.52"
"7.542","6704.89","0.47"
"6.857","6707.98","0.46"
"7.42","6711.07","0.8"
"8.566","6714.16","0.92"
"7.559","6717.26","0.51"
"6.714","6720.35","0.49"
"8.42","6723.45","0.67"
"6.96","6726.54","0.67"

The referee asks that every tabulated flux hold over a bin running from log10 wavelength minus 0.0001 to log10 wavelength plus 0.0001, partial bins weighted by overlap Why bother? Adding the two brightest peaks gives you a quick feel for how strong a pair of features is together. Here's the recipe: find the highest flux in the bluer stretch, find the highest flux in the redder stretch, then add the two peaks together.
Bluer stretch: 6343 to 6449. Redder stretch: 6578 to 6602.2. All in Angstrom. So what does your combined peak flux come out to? 20.4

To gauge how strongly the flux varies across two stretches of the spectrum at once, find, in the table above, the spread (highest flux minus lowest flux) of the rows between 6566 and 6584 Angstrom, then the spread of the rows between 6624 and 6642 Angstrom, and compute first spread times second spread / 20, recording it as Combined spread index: 0.17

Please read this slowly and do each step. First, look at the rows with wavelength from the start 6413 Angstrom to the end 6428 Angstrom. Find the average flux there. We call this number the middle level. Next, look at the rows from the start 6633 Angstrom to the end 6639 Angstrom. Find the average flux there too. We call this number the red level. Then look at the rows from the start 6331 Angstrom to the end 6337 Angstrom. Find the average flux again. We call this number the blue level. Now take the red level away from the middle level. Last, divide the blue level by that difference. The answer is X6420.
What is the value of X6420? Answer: 27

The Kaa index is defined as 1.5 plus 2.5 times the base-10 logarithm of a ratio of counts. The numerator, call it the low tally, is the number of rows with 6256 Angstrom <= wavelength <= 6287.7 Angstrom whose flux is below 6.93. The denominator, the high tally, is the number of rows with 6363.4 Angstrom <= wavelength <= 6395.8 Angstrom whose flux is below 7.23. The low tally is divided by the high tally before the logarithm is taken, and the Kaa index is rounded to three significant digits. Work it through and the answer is 2.25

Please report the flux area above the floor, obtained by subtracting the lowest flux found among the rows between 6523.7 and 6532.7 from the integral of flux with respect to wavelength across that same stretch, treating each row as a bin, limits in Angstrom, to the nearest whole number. 62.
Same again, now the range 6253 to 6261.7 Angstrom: 51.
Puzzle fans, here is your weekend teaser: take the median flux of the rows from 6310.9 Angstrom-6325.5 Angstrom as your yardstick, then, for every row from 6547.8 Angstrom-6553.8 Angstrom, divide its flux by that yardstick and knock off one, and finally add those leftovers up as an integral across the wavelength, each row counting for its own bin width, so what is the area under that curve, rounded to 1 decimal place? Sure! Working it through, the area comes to 1.2 Angstrom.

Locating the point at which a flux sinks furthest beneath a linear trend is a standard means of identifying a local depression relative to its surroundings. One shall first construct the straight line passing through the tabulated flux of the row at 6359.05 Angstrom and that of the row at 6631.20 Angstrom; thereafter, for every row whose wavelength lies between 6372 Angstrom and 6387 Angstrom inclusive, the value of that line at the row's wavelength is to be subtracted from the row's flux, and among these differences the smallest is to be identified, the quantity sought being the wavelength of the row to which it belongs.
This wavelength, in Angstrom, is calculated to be 6373.70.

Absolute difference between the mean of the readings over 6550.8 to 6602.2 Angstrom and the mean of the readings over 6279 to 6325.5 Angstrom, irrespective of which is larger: 1.6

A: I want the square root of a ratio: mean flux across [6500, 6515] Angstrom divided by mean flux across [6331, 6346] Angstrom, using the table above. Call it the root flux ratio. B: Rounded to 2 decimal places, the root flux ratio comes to 1.04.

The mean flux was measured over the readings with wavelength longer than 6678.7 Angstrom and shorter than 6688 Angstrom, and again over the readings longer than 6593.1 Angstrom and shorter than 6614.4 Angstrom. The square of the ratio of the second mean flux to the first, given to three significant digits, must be 1.05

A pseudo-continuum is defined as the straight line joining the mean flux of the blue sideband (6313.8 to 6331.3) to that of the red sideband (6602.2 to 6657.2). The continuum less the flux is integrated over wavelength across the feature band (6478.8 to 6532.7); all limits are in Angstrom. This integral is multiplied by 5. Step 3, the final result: -34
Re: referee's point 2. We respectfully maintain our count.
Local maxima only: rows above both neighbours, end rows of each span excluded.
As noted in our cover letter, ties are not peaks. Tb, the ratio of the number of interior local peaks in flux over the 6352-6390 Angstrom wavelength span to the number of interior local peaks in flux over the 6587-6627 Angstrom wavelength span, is 1.00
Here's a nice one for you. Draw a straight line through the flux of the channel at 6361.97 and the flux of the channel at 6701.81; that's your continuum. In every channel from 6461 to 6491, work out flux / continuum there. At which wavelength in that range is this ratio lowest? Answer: 6489.21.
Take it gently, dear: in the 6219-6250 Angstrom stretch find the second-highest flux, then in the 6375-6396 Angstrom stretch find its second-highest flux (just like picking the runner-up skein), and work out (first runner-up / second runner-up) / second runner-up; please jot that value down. 0.110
